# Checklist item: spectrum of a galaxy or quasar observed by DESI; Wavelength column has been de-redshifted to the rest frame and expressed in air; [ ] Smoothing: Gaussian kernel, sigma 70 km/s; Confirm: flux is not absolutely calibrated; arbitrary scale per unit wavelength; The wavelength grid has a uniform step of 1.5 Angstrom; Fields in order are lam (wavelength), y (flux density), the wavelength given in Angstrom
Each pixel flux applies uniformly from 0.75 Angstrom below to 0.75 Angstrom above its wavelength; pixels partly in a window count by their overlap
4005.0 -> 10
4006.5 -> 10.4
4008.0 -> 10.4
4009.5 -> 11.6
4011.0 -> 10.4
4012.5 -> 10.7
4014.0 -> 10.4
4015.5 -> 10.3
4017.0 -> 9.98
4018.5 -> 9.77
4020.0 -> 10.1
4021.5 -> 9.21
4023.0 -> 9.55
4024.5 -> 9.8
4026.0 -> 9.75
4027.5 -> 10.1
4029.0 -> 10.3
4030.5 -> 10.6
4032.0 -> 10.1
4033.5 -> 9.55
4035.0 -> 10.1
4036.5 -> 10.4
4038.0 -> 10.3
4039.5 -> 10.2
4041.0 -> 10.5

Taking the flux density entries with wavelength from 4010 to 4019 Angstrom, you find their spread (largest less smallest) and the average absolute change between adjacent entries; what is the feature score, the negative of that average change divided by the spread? -0.3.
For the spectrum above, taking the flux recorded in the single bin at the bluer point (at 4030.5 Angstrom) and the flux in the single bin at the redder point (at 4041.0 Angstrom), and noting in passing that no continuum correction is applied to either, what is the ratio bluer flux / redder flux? 1.01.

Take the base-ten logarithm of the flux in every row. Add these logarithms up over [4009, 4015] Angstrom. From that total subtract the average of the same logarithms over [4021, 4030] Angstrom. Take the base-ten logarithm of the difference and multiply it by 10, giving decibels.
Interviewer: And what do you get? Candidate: 5.0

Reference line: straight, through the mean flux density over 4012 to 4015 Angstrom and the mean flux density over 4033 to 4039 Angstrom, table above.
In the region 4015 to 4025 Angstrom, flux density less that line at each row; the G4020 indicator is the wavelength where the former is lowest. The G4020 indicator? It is 4021.5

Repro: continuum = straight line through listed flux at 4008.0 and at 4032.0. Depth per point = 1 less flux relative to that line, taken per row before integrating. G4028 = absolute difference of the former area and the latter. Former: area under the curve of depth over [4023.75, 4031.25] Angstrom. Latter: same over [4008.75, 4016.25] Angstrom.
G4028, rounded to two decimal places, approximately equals 0.28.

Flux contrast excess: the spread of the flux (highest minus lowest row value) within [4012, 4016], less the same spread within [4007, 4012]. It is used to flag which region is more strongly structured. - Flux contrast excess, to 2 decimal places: -0.80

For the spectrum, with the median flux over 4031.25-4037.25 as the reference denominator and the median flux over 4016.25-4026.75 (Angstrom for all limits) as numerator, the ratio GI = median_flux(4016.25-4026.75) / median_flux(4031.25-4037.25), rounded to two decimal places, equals 0.97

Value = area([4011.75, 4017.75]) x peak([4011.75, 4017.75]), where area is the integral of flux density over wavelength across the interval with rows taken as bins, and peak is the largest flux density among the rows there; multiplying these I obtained 664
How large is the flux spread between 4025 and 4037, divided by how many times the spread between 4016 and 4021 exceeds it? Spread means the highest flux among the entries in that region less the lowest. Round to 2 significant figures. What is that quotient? 3.3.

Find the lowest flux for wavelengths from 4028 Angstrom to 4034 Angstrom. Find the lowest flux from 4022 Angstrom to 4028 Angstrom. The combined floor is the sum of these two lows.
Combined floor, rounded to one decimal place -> 19.1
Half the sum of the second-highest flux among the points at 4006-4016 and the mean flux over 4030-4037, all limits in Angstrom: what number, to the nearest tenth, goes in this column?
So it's 10.4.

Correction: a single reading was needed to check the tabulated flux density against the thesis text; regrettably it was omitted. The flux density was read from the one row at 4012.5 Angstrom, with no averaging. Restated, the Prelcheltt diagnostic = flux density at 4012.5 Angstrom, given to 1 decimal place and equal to 10.7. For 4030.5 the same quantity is 10.6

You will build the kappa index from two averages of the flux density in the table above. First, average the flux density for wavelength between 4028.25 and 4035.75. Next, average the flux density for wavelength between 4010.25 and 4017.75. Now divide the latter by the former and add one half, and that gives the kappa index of 1.52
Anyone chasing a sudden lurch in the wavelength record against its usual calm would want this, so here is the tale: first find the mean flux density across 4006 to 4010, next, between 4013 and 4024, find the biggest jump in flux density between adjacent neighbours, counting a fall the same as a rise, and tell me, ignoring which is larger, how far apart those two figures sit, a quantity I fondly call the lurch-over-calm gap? 9.9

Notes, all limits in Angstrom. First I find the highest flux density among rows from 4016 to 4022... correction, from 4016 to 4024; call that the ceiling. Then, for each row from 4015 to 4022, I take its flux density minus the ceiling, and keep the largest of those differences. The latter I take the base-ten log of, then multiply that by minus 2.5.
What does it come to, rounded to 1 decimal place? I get 1.7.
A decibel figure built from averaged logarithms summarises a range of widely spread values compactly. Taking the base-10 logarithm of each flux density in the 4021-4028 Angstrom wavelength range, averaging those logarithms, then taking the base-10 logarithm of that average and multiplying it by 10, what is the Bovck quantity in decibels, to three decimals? -0.062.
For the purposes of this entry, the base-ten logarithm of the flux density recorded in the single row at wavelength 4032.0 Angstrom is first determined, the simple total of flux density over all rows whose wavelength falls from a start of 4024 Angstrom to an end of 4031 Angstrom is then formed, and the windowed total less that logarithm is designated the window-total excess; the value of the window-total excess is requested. 49.5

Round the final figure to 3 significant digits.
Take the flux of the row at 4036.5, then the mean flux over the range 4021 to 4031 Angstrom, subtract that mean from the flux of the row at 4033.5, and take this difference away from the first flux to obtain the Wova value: 10.8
